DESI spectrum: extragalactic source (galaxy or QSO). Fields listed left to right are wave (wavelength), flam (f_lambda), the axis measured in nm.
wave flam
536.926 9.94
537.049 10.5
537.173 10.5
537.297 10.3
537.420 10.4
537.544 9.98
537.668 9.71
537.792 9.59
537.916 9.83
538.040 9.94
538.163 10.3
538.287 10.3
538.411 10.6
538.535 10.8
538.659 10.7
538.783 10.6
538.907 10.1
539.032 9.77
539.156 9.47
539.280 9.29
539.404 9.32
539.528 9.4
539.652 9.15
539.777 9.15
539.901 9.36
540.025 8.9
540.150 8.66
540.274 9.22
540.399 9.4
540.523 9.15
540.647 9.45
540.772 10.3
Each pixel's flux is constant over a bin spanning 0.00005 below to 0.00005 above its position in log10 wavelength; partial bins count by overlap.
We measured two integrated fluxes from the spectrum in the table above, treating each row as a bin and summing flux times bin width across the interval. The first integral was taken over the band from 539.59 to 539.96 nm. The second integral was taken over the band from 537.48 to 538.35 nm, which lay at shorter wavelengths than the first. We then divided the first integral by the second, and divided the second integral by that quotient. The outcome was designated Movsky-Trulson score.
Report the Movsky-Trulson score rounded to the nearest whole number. 22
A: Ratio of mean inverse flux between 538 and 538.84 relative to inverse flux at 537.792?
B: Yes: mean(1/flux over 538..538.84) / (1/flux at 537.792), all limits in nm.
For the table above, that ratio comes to 0.917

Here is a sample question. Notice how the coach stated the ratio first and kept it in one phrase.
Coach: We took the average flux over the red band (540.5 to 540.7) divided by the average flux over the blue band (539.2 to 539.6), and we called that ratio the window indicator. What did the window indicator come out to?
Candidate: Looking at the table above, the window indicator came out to 1.00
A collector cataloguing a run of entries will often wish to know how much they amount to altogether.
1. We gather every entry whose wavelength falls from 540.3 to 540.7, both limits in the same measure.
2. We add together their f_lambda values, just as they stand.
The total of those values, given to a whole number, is 28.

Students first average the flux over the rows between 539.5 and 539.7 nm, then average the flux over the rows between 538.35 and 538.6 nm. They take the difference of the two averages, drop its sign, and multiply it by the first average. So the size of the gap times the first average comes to 13.2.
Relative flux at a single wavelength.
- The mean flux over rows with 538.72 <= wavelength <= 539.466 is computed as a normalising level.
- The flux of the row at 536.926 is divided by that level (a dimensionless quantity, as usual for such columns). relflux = 1.02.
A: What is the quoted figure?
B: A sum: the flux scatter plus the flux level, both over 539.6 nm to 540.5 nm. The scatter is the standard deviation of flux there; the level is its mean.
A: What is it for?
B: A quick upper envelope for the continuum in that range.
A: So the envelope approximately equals 9.4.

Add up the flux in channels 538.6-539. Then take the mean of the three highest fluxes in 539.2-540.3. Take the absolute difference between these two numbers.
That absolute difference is 22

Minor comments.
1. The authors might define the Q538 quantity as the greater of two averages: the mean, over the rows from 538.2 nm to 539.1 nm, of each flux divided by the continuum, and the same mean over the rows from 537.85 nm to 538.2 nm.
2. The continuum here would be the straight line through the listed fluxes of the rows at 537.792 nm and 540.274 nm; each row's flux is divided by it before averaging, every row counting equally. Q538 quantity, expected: 1.10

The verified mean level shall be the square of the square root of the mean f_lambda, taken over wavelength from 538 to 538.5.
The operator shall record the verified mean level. 10.3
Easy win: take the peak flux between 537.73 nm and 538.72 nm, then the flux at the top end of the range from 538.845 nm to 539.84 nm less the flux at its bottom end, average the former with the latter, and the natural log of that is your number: 1.59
